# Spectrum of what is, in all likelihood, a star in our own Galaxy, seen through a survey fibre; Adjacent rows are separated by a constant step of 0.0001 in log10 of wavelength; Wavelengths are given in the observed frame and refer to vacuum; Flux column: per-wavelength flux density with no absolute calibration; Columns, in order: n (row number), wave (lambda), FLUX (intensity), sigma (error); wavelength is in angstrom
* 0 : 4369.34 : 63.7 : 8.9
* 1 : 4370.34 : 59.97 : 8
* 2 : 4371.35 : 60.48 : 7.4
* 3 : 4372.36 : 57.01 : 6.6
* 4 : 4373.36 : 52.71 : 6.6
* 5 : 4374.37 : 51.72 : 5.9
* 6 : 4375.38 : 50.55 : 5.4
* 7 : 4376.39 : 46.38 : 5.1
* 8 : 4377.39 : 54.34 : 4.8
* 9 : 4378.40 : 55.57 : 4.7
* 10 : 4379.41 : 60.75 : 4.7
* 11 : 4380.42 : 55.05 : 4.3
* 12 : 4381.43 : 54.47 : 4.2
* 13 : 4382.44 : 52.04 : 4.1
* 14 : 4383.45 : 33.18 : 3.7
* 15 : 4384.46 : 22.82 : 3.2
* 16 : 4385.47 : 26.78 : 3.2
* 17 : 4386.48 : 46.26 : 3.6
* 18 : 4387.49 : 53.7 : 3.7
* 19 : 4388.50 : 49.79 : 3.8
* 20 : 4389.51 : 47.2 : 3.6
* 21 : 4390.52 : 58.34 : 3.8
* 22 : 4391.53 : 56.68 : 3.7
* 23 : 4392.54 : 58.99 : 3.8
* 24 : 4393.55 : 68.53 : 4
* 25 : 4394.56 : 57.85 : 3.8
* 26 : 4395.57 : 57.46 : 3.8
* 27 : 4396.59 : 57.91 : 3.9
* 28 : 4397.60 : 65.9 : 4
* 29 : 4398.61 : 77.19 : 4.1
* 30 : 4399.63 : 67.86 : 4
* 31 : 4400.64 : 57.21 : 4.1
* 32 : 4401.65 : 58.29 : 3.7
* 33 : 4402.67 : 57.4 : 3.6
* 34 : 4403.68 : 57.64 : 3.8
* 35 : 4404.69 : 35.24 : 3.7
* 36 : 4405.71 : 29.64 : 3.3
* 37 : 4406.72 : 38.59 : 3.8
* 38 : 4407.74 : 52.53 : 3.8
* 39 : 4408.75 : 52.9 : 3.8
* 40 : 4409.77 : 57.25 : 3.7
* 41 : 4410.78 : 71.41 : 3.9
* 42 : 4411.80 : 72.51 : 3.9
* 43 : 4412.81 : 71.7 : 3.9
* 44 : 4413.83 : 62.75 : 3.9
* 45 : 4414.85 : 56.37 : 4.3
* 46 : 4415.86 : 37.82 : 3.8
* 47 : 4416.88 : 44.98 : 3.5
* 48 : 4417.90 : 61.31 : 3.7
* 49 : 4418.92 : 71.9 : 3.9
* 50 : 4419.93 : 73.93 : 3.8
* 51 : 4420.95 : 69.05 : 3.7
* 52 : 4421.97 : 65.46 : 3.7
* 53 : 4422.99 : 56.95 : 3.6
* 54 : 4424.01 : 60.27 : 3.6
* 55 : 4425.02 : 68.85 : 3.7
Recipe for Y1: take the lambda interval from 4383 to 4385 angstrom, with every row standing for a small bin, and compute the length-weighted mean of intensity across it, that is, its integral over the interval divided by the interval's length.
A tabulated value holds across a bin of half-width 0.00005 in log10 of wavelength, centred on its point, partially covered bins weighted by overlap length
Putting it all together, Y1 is 28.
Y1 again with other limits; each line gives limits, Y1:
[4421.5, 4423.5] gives 61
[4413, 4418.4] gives 54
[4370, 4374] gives 57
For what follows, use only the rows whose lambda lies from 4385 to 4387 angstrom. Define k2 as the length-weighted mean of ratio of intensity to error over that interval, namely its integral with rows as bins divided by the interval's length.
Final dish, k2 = 11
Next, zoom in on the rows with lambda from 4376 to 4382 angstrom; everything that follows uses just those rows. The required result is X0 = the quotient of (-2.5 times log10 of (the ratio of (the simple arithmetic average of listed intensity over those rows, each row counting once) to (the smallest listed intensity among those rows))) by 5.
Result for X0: -0.035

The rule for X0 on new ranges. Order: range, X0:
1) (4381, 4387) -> -0.118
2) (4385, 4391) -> -0.122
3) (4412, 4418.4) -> -0.085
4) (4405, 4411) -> -0.115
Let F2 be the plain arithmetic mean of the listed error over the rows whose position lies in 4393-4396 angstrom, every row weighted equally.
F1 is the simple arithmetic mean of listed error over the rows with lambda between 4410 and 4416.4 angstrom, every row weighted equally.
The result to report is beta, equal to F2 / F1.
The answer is 0.98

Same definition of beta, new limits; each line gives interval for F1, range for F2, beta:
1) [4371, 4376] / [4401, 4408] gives 0.58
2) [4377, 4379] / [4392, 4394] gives 0.82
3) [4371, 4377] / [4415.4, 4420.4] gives 0.61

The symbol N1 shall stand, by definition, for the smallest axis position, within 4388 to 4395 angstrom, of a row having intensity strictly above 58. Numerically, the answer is 4390.52 angstrom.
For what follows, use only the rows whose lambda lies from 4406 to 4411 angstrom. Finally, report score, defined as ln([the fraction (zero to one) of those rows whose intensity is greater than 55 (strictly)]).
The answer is -0.9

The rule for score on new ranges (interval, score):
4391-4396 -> 0.0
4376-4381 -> -0.5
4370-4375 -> -0.5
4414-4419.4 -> -0.5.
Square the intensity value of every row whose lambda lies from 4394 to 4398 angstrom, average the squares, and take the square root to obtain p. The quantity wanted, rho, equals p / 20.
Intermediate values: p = 60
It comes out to 2.99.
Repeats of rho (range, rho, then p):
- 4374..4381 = 2.68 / 54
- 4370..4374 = 2.88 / 58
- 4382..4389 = 2.12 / 42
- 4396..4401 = 3.28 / 66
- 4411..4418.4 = 2.97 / 59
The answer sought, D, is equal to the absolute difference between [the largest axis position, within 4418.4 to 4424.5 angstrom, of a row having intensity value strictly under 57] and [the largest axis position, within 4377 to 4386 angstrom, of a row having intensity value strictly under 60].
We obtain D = 37.5 angstrom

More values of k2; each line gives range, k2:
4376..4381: 12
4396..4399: 17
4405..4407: 9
